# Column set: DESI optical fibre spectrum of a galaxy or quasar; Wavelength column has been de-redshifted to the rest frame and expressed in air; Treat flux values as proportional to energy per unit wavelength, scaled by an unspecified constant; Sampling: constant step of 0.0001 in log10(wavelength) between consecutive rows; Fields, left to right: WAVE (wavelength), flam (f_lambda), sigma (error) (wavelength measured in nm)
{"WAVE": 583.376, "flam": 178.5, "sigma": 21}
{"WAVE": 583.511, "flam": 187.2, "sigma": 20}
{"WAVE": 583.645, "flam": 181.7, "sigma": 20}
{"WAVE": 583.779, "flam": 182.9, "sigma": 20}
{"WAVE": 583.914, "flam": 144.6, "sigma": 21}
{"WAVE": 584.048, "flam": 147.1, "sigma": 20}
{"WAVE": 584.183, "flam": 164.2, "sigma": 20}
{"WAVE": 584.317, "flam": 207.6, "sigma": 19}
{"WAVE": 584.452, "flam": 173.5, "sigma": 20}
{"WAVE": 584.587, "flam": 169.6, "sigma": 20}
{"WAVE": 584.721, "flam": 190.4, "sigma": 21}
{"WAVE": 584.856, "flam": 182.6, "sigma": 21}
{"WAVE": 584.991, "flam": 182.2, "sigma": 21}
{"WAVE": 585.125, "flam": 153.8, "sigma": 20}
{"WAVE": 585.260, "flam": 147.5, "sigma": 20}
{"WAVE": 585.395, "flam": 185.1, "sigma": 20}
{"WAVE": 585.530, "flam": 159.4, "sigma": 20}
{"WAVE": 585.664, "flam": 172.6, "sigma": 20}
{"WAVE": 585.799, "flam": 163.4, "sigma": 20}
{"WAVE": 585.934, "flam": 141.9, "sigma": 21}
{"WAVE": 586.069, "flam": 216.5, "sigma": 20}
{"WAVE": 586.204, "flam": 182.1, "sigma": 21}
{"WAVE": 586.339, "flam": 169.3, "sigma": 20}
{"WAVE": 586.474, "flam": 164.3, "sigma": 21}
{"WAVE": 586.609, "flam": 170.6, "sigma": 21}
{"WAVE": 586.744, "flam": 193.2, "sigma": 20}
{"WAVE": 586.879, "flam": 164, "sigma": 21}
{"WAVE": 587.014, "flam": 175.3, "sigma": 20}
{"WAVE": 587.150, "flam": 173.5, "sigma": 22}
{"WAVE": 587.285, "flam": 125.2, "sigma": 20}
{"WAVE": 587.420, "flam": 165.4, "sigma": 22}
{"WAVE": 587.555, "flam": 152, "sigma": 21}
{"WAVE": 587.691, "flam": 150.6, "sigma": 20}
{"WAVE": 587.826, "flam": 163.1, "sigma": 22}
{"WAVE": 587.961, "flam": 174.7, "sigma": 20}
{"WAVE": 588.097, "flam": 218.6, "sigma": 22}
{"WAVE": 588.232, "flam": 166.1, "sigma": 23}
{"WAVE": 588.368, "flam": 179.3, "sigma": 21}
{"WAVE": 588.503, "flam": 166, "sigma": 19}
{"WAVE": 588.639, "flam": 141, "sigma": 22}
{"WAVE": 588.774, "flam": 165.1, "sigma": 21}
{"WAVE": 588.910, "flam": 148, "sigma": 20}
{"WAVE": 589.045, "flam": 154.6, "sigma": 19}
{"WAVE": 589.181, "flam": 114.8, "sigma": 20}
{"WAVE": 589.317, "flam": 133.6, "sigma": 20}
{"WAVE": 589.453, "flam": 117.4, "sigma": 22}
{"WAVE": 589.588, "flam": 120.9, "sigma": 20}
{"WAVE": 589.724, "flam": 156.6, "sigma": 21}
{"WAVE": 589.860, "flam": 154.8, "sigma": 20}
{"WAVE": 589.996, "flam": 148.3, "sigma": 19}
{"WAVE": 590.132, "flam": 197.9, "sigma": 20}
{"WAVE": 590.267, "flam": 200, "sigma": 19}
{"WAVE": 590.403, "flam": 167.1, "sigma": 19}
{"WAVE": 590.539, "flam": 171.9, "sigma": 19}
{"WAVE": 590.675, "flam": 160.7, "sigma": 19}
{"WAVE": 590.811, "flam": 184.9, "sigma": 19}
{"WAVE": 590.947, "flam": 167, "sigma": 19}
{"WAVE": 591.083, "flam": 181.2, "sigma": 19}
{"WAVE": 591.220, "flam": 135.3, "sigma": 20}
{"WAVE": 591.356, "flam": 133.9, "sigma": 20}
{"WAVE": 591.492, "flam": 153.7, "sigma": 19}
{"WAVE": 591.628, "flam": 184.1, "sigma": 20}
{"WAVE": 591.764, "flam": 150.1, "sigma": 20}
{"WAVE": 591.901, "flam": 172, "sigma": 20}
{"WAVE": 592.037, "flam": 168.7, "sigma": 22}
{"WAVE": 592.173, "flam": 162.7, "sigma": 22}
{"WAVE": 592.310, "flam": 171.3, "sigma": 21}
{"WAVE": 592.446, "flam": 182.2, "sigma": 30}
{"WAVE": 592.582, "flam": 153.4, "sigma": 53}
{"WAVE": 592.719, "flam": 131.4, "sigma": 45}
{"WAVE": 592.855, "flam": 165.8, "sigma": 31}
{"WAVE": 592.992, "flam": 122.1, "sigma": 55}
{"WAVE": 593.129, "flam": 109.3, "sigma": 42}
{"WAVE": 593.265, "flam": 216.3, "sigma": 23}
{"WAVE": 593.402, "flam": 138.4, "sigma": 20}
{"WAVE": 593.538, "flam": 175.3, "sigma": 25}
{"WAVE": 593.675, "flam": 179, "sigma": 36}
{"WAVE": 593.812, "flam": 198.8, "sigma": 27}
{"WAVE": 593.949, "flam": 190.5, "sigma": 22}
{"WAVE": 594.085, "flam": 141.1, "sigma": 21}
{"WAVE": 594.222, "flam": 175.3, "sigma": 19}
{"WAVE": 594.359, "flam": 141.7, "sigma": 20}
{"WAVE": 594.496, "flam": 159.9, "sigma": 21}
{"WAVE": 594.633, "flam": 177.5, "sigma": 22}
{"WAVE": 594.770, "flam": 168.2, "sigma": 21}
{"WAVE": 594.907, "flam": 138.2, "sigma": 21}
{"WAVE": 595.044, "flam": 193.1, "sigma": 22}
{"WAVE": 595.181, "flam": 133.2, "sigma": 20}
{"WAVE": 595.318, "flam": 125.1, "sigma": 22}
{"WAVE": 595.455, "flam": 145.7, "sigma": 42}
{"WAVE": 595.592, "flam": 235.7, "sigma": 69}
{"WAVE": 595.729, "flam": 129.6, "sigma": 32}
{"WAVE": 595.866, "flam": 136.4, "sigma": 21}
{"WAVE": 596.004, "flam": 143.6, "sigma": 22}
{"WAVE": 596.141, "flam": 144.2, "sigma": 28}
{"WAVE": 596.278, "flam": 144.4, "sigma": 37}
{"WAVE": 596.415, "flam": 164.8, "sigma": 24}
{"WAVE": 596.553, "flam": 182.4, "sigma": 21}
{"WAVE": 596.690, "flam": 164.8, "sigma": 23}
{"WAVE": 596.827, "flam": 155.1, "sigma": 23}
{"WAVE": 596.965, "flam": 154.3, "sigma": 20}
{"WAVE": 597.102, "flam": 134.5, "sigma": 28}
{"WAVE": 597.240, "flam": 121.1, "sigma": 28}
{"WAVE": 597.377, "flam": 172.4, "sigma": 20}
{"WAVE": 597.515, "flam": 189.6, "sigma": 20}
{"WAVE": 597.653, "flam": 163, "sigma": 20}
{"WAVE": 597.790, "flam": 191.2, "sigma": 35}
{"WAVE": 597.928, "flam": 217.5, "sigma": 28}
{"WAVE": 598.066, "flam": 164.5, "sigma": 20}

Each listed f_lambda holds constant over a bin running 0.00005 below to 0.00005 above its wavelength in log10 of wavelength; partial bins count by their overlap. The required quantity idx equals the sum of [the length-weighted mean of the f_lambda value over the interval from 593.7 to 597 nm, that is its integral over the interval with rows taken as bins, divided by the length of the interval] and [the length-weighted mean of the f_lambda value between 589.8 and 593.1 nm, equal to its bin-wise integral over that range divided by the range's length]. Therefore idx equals 323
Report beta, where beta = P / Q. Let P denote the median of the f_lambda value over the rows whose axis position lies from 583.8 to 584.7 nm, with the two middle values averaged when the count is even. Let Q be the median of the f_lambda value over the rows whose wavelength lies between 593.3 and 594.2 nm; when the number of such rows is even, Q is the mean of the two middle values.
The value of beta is 0.94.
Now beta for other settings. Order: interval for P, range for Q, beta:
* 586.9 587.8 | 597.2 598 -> 0.88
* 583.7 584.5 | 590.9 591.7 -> 1.05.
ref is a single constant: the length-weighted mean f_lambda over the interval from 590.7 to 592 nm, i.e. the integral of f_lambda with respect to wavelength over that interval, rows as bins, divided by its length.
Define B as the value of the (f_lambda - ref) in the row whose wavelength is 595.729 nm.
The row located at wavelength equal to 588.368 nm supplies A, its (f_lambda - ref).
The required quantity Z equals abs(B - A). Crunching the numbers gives 50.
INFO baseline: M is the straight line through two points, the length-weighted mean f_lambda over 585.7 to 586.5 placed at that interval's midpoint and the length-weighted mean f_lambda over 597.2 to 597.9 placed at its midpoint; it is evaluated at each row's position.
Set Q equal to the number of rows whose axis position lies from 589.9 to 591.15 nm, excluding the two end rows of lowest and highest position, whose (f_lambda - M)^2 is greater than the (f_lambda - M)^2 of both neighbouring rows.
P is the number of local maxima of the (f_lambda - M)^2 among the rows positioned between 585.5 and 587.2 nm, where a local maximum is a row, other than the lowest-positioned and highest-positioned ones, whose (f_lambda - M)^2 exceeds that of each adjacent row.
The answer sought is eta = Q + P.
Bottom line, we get 5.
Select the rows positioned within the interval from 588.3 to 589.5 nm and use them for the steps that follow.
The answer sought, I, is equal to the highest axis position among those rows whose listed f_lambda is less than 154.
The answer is 589.453 nm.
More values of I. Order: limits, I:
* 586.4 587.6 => 587.555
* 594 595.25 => 595.181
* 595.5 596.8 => 596.278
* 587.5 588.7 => 588.639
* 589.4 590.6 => 589.996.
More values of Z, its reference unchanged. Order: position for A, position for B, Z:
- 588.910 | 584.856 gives 35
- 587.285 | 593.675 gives 54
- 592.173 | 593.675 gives 16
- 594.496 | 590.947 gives 7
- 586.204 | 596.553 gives 0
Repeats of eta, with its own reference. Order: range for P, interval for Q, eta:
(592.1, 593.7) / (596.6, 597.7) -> 4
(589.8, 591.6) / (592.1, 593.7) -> 5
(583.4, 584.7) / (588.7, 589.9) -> 5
